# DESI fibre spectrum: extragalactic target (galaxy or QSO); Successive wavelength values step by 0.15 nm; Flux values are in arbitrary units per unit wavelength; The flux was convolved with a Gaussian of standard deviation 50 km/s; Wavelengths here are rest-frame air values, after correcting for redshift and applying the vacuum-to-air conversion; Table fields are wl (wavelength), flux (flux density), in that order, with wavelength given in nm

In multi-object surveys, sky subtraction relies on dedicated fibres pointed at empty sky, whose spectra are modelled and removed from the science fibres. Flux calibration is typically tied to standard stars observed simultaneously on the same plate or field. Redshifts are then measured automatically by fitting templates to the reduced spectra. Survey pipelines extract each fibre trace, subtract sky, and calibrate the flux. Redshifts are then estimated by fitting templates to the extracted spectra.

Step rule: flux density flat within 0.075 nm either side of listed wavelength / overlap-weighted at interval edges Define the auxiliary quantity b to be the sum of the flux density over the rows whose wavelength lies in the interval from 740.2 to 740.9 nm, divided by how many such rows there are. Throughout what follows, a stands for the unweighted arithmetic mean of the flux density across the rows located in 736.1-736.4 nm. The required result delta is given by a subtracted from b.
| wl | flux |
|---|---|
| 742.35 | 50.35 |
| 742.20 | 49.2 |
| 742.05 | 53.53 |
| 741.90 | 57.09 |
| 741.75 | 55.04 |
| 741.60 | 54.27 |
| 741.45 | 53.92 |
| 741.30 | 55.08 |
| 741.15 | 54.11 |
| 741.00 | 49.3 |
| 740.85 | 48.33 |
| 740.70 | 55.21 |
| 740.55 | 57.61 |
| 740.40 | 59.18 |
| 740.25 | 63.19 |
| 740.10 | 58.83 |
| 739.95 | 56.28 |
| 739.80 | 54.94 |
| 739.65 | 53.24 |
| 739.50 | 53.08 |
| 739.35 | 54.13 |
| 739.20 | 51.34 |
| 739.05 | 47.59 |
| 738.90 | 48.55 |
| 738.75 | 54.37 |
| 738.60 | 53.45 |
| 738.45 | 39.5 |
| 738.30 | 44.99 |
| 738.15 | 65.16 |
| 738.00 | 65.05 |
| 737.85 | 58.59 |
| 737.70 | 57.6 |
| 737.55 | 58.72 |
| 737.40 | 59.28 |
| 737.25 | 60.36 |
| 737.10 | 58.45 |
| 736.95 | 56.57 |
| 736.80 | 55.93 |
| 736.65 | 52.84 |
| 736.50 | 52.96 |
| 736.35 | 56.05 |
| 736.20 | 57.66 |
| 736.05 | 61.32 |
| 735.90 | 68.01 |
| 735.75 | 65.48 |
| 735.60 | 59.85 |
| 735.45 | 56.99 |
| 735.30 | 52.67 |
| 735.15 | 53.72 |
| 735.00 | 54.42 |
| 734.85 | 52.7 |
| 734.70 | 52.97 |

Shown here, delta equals -0.2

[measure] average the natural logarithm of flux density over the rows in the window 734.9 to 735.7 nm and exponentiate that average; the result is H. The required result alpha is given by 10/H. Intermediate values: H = 55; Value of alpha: 0.180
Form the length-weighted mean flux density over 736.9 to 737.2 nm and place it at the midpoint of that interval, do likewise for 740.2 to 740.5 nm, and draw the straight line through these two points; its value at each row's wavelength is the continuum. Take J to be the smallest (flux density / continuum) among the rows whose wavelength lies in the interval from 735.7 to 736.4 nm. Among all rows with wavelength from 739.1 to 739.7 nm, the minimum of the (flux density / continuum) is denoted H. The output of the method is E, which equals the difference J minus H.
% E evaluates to 0.12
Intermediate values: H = 0.860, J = 0.98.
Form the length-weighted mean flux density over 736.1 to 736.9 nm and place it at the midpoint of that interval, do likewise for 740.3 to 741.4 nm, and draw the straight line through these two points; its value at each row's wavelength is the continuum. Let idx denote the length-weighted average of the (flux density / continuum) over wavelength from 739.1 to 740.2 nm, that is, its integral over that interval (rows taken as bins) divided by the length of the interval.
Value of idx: 1.00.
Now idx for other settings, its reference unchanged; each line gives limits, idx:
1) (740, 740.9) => 1.05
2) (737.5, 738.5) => 1.02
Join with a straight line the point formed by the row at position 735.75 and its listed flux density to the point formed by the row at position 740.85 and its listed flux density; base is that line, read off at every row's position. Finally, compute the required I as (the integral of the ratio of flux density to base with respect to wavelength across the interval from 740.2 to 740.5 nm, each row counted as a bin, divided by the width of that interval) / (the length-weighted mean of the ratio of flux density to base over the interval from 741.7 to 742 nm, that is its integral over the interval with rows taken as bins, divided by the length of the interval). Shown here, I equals 1.0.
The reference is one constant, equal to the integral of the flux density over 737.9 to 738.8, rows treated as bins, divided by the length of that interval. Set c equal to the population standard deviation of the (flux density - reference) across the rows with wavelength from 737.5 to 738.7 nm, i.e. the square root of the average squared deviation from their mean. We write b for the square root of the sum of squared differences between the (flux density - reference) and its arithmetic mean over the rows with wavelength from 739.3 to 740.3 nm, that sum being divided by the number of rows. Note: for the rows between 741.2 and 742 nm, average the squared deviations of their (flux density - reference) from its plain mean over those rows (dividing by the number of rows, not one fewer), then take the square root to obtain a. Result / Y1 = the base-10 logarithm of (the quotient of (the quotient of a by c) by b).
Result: -1.4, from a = 1.1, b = 3.4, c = 8.5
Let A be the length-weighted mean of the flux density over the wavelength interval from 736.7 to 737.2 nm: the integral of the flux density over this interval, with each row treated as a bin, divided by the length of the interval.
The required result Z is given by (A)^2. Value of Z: 3243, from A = 57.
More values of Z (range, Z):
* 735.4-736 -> 3939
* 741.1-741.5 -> 2961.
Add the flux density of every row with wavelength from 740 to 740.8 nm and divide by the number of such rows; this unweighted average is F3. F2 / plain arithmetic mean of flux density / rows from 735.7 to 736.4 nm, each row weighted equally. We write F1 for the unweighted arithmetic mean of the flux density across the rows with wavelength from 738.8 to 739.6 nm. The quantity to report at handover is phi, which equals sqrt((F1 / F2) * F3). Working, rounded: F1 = 50.9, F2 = 62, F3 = 58.8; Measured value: 7.0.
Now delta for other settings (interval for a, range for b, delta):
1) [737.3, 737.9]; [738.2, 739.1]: -10.5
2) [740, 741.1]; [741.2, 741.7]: -1.5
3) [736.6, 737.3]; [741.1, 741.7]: -2.5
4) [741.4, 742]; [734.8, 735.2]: -1.5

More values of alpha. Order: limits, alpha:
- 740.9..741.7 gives 0.188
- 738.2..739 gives 0.209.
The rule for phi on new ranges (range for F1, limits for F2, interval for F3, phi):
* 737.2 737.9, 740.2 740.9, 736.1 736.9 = 7.6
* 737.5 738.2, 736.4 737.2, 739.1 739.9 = 7.7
